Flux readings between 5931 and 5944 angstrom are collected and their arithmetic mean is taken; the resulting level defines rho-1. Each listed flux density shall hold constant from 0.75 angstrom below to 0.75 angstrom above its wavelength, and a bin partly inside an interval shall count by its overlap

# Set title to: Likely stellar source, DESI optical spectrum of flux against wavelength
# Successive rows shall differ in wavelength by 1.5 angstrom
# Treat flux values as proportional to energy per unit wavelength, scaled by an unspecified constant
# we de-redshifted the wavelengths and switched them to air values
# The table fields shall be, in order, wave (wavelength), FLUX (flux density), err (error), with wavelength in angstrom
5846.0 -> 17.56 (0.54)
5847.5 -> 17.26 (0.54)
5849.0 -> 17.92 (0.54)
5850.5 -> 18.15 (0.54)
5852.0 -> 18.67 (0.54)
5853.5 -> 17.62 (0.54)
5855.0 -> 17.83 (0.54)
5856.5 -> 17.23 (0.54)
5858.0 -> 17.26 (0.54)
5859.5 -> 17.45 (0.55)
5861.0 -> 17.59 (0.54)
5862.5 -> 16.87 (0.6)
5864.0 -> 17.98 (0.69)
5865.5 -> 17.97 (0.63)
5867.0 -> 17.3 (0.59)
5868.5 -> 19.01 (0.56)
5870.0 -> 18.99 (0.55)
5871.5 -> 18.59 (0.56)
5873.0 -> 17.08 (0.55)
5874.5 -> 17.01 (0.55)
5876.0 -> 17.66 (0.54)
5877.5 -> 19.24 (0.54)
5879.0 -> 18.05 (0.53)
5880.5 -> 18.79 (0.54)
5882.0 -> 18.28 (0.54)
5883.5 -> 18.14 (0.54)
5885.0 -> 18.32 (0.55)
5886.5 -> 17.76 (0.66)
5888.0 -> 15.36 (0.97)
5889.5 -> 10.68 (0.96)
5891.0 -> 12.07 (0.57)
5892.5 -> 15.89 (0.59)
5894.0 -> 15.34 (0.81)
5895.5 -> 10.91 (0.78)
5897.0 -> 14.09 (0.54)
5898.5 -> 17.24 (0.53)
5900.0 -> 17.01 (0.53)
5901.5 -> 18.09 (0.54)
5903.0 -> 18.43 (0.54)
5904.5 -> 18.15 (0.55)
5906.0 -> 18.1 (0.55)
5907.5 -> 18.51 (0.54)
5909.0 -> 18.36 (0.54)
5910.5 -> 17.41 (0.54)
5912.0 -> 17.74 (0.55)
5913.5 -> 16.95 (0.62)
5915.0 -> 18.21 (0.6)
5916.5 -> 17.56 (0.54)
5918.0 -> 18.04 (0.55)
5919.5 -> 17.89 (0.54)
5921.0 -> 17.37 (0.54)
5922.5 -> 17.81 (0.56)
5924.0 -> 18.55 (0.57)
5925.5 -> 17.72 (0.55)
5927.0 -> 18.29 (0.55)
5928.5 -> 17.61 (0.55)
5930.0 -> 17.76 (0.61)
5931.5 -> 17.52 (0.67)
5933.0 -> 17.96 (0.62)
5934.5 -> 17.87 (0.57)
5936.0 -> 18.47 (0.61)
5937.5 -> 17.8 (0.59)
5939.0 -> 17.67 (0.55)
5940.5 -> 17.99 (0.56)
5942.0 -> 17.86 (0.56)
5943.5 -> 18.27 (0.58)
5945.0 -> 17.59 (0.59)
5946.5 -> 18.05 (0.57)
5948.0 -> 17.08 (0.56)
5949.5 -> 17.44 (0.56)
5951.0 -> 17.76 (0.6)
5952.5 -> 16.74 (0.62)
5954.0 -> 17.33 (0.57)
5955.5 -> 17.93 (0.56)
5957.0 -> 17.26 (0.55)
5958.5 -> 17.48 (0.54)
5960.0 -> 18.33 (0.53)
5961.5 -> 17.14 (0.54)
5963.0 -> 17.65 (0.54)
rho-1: 17.9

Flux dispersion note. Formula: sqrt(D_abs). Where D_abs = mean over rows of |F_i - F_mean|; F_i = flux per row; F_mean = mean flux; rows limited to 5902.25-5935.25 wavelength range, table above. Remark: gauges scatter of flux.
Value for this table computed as 0.57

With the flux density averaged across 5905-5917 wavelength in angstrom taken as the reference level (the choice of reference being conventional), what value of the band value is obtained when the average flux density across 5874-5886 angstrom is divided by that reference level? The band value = 1.02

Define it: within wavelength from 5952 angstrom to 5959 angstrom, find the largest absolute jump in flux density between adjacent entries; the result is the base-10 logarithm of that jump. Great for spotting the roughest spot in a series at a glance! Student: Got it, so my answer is -0.17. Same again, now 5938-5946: -0.17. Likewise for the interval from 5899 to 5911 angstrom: 0.03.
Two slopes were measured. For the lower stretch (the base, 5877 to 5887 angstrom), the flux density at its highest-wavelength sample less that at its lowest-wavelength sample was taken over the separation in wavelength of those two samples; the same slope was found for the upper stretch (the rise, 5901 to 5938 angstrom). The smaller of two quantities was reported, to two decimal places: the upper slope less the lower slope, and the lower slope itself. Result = -0.16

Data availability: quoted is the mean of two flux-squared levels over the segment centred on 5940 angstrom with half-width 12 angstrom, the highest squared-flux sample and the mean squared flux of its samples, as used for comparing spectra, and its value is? 329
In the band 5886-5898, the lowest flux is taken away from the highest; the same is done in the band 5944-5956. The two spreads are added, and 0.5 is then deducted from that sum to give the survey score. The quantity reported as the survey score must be 8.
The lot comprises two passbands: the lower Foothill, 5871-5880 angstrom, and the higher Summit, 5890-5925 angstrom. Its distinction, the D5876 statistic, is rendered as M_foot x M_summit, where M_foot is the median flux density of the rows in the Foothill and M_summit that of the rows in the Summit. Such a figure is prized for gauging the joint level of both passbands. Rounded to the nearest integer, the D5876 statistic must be 317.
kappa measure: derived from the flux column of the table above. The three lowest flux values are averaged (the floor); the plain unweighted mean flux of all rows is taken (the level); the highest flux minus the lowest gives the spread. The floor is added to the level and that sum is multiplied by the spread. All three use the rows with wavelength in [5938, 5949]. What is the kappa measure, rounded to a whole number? 42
